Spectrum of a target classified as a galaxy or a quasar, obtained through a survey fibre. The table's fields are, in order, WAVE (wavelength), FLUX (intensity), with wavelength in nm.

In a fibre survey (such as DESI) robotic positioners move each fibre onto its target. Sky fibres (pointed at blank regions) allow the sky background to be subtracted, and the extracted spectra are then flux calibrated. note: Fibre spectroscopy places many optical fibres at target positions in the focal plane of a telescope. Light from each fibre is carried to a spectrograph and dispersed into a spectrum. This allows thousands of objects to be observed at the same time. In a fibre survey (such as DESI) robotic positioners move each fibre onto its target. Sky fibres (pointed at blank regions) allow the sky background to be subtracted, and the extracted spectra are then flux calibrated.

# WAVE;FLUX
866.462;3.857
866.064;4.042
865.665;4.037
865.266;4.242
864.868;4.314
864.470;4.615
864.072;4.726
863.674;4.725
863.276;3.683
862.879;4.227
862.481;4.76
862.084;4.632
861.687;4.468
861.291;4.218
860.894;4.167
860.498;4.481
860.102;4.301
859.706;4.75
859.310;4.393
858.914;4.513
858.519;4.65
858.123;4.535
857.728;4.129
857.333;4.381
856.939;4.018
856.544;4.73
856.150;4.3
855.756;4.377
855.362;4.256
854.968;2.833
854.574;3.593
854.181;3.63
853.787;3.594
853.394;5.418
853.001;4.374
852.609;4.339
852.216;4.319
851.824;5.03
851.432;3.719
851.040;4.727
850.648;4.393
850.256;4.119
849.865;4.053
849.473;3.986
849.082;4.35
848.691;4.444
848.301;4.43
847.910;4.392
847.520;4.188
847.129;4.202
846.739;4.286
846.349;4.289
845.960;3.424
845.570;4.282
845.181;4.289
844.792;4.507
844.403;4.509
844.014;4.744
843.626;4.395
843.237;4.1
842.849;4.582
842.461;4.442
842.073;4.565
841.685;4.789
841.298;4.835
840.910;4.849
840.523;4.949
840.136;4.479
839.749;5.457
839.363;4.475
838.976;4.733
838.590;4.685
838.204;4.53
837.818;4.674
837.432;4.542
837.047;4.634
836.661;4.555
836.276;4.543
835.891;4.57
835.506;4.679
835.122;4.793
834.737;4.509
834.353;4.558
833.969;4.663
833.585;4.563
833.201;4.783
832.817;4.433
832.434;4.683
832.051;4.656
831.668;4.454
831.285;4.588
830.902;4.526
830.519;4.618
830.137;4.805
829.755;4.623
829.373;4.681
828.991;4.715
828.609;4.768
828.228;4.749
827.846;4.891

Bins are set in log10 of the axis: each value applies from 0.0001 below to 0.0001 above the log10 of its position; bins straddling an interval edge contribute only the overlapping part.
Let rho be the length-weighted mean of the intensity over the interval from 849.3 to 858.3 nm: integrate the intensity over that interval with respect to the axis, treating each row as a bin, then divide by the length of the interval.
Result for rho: 4.21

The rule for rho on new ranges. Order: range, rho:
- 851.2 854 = 4.40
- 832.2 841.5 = 4.67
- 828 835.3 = 4.64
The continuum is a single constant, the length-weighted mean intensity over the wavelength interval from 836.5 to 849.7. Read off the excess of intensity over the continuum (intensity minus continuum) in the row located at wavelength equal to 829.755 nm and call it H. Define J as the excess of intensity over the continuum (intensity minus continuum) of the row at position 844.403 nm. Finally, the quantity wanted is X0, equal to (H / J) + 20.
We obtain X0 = 25.9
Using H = 0.14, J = 0.02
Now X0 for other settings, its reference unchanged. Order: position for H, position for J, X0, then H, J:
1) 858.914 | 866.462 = 20.0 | 0.03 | -0.63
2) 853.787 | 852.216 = 25.3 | -0.89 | -0.17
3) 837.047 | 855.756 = 18.6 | 0.15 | -0.11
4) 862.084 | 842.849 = 21.5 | 0.15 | 0.10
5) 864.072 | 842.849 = 22.5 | 0.24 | 0.10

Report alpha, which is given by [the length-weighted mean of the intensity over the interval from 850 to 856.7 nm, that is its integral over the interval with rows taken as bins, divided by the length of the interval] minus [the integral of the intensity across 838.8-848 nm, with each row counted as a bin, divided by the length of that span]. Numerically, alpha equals -0.27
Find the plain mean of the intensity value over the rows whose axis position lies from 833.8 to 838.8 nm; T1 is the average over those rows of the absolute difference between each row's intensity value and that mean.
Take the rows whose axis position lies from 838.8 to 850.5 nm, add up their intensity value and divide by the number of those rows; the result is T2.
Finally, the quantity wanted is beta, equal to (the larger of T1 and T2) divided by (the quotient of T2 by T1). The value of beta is 0.07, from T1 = 0.07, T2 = 4.44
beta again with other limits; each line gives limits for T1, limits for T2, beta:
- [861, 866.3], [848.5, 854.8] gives 0.27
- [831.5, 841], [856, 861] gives 0.14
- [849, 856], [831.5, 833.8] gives 0.43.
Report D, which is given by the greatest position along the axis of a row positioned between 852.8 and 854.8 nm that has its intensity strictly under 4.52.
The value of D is 854.574 nm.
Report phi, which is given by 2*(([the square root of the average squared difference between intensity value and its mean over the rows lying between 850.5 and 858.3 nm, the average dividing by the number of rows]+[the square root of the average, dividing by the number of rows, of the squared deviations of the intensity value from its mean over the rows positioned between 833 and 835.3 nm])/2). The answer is 0.67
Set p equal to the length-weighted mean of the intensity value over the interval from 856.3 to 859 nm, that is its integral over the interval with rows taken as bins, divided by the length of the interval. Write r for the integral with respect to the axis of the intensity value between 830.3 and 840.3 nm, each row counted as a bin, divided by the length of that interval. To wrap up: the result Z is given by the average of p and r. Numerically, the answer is 4.52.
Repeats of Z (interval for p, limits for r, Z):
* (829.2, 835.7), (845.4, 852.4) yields 4.44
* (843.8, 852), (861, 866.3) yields 4.33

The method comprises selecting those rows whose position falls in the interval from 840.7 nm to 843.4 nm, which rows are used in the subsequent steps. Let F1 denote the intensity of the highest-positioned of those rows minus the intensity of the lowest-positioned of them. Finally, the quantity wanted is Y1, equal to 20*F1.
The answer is -15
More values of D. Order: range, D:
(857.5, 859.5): 859.310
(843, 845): 844.792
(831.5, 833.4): 832.817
